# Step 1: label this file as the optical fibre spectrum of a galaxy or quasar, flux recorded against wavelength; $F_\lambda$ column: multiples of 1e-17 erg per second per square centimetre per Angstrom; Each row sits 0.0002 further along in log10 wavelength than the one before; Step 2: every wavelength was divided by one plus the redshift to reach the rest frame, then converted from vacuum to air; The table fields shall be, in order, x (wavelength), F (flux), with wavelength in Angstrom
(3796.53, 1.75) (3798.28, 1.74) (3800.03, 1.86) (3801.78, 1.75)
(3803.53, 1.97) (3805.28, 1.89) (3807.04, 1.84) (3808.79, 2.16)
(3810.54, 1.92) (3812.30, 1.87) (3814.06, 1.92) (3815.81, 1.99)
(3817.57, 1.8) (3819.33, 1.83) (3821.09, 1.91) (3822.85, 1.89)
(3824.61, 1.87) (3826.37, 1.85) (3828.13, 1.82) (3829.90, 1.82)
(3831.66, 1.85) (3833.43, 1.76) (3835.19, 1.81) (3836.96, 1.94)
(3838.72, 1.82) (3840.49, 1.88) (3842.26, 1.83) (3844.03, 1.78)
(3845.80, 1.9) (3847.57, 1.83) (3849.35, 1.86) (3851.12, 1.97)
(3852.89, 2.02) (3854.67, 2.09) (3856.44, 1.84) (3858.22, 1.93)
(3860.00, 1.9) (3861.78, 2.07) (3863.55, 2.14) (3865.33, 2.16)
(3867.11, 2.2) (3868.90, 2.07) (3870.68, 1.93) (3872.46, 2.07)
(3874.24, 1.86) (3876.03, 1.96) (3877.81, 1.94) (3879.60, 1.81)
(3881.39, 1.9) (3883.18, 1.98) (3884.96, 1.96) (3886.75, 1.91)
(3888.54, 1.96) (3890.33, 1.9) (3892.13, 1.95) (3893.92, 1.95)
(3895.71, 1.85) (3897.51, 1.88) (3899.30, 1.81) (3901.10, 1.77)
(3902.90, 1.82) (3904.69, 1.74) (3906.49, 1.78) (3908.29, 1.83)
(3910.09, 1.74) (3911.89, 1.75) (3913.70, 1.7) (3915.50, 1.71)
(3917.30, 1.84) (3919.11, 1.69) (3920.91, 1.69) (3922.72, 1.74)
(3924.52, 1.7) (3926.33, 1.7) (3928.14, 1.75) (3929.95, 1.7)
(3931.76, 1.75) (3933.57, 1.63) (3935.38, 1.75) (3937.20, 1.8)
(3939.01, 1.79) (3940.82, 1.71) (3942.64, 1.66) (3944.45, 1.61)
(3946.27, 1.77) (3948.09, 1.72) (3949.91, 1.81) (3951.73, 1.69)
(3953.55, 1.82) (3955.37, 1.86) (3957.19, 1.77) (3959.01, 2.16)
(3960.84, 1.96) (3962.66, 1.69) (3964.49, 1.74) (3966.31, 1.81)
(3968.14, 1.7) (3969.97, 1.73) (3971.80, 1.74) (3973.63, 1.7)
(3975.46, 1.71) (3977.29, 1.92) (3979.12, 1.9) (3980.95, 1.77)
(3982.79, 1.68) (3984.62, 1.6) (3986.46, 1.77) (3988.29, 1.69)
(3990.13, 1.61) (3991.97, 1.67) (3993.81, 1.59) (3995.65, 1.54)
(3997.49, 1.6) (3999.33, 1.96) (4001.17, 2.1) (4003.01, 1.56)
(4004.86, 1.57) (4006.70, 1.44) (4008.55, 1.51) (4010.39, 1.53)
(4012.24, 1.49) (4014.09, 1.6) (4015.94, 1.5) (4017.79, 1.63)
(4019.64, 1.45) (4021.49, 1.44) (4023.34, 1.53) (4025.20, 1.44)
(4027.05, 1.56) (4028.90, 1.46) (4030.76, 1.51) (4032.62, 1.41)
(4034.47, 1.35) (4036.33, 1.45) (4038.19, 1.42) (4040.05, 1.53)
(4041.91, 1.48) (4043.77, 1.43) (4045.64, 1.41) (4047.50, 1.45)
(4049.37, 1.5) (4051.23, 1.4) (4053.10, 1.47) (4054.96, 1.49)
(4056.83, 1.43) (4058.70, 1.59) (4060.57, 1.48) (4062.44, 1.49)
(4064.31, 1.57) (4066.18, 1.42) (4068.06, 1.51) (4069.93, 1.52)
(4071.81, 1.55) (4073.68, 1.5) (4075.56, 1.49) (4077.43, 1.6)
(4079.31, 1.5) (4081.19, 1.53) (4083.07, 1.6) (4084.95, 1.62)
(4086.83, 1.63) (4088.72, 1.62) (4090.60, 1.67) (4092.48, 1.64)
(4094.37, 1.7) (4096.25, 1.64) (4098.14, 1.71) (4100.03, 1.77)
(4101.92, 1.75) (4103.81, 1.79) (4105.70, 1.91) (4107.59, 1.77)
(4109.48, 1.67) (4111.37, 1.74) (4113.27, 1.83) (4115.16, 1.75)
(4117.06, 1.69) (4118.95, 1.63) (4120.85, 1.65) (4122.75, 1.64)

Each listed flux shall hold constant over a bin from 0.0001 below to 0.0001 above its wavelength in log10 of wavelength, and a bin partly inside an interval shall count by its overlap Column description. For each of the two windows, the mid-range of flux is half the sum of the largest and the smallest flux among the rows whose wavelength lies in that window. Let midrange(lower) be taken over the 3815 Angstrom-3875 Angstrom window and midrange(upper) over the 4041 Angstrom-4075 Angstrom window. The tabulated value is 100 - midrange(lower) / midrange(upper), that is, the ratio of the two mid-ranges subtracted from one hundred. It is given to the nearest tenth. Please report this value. 98.7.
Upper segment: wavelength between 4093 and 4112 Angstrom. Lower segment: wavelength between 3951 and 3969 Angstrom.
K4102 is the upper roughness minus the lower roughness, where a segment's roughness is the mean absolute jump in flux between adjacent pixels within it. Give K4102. -0.07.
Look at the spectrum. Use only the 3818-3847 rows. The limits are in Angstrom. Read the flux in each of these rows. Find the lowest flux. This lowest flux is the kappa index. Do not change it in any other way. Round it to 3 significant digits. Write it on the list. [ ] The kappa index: 1.76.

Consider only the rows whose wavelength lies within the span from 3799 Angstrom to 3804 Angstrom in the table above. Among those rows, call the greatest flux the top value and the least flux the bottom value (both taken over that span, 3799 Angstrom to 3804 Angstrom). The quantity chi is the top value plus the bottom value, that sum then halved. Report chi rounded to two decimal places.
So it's 1.86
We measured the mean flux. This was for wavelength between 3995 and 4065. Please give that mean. 1.5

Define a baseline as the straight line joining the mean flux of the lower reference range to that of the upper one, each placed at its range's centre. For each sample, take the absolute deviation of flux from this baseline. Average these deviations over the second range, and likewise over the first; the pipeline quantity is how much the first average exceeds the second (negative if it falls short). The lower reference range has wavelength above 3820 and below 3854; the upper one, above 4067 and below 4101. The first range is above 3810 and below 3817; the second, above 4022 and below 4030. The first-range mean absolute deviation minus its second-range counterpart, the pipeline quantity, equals -0.12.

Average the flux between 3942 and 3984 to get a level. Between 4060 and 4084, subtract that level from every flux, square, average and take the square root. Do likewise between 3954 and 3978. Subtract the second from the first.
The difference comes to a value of 0.13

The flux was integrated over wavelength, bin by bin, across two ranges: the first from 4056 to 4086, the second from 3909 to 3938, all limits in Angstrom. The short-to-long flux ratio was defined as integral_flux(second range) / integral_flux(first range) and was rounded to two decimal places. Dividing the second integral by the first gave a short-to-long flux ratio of 1.09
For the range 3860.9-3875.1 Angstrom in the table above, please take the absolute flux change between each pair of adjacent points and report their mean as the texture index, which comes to 0.11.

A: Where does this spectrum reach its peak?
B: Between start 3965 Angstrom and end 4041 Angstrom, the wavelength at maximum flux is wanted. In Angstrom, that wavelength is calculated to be 4001.17 Angstrom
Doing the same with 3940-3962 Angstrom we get 3959.01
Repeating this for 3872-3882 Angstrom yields 3872.46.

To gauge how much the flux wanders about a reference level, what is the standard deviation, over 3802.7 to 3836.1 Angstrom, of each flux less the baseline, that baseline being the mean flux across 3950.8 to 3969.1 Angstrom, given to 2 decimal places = 0.09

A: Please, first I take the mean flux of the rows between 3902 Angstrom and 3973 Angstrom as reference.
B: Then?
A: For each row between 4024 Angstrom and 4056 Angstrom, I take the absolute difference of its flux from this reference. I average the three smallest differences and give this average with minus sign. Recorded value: -0.22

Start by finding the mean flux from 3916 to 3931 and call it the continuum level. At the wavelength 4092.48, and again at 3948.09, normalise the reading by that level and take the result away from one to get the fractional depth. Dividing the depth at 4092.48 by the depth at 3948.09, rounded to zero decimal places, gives 14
